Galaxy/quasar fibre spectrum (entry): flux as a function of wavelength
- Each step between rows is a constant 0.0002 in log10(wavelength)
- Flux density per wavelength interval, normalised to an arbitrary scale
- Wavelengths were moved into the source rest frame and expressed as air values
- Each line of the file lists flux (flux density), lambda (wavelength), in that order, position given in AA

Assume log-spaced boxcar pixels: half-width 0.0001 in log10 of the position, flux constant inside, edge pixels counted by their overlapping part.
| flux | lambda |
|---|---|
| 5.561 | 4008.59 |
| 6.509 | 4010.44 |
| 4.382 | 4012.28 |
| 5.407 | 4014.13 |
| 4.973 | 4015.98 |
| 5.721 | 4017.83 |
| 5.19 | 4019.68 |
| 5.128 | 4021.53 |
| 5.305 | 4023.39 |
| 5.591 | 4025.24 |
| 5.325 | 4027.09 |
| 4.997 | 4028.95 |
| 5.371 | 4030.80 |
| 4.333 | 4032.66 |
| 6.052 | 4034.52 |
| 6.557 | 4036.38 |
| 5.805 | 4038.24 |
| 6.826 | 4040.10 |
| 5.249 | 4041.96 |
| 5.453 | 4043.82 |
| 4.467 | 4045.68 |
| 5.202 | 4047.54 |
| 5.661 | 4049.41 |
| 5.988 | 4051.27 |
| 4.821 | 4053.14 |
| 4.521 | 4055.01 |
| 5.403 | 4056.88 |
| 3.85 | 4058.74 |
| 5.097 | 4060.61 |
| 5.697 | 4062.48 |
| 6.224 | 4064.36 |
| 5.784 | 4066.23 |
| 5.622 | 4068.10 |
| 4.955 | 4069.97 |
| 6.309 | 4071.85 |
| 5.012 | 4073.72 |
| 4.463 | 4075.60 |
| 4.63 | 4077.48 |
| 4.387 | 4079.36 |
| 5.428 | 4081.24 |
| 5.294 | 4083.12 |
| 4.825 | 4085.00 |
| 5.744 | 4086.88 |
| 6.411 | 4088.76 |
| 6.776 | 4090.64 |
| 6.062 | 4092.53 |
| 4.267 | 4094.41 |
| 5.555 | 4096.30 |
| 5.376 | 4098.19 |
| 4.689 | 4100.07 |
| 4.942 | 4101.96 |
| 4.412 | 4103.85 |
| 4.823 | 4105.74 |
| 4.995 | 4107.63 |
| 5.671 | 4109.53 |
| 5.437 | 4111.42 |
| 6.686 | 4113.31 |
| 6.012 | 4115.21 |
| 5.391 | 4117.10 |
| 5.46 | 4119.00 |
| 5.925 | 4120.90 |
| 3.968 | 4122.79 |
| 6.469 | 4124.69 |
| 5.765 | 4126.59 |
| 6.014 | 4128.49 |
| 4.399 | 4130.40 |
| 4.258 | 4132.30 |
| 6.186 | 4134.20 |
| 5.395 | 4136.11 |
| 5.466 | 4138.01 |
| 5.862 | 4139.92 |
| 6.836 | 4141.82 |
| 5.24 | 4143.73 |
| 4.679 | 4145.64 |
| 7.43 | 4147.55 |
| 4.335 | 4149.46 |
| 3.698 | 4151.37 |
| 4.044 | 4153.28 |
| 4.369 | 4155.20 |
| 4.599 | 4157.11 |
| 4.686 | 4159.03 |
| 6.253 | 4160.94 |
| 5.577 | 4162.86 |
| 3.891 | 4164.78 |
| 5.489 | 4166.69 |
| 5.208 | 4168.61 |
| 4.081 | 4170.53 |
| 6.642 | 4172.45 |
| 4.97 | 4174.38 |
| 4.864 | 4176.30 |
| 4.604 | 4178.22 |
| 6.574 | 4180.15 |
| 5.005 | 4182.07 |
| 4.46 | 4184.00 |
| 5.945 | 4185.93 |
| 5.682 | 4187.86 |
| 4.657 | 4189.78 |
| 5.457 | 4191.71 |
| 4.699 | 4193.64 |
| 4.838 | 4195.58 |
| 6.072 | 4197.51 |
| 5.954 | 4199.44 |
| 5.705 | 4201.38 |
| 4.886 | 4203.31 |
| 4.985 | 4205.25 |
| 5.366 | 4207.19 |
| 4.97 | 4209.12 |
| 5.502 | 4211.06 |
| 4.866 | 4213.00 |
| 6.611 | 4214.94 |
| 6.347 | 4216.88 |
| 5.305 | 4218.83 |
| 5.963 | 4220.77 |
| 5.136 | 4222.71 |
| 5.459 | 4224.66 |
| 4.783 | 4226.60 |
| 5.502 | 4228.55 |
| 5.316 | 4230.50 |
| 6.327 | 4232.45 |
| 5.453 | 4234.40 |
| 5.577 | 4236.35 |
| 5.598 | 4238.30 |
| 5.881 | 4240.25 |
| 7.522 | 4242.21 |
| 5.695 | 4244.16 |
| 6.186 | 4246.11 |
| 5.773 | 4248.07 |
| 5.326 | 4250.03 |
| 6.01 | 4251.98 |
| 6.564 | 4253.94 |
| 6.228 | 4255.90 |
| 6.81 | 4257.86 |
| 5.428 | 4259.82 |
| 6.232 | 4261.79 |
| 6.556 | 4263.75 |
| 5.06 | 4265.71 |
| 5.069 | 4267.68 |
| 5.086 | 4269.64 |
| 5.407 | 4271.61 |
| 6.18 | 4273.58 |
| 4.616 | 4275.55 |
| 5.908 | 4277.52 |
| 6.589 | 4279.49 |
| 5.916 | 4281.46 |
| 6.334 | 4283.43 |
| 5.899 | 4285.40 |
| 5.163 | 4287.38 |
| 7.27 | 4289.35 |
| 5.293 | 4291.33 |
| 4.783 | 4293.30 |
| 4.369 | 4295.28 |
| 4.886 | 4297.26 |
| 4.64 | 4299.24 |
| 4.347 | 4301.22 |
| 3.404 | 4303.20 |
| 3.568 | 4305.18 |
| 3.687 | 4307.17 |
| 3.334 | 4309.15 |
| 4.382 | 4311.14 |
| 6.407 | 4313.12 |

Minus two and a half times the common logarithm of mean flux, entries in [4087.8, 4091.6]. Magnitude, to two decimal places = -2.05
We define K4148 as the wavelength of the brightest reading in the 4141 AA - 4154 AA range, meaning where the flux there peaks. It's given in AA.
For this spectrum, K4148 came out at 4147.55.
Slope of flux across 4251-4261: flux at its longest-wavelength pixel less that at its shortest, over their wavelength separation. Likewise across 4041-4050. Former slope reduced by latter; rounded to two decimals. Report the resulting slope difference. -0.13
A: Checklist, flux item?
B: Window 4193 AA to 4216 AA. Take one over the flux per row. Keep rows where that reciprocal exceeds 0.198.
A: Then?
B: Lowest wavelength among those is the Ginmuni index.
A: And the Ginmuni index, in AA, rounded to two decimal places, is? 4193.64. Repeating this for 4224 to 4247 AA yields 4226.60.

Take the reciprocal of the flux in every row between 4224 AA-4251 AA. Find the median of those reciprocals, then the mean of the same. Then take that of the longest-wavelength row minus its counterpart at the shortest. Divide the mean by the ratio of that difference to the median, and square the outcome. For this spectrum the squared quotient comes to 47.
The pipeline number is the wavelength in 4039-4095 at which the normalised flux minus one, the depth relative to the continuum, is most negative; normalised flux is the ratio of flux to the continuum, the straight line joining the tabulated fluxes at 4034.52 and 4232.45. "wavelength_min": 4058.74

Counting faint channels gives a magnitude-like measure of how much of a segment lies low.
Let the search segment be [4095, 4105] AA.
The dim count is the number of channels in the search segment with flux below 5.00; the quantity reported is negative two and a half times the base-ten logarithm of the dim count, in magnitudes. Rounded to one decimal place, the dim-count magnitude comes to -1.2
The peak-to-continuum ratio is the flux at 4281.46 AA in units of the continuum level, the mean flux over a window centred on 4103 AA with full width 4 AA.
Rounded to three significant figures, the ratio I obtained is 1.26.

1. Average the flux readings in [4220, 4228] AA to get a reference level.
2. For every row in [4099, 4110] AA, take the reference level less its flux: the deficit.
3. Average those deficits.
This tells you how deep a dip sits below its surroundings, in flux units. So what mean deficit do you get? 0.4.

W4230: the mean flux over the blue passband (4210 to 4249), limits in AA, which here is 5.74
